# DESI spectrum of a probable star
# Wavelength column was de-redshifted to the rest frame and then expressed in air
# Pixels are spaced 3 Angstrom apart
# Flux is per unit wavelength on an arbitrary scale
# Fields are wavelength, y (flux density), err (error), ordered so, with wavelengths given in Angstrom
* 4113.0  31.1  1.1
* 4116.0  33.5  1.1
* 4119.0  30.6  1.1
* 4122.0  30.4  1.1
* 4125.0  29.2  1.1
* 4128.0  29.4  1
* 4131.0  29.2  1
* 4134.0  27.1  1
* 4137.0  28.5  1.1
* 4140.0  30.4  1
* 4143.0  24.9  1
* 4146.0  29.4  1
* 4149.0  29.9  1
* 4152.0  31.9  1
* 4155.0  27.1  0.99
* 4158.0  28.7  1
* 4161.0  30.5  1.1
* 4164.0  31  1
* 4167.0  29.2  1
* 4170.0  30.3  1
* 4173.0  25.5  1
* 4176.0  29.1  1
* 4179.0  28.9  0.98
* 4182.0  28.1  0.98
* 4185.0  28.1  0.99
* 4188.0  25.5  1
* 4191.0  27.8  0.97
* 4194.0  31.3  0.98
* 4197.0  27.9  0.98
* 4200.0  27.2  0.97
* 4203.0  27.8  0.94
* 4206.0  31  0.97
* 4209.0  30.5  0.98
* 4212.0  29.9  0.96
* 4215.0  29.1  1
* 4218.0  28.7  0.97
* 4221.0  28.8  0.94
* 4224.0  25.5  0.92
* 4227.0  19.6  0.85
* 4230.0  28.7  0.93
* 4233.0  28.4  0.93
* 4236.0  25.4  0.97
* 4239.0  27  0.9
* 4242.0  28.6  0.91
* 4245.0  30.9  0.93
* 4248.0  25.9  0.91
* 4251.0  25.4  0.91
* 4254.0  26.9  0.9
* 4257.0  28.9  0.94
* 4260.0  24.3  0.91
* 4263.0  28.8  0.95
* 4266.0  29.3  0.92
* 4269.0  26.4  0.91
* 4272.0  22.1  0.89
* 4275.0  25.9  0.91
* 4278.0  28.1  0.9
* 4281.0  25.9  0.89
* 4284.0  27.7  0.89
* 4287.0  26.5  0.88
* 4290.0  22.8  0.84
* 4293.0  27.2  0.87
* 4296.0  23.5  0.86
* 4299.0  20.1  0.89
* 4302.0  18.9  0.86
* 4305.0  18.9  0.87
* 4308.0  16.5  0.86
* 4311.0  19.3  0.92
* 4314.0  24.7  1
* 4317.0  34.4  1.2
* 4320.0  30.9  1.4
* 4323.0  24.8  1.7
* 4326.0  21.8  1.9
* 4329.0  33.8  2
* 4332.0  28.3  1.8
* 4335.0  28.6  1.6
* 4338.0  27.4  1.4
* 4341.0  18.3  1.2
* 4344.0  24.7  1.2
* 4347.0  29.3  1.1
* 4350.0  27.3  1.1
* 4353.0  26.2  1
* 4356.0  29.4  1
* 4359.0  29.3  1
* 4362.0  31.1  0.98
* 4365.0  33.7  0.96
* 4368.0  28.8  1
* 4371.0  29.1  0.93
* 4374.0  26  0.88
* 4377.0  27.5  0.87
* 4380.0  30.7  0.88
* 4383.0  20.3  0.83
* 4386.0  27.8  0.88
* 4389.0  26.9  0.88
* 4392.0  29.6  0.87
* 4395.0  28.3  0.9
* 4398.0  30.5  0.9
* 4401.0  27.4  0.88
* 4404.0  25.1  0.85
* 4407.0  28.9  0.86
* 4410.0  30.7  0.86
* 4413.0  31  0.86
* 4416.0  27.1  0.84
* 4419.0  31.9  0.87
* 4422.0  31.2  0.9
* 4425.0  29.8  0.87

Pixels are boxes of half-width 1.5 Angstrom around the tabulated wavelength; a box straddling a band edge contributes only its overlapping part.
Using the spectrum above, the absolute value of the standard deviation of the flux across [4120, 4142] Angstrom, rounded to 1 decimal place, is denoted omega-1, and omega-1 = 1.1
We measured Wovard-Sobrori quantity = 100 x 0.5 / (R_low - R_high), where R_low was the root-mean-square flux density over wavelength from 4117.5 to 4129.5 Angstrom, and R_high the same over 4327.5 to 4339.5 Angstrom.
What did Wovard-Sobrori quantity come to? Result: 182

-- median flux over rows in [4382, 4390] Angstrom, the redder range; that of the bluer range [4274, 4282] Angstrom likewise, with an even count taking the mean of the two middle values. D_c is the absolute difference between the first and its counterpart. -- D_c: 1.0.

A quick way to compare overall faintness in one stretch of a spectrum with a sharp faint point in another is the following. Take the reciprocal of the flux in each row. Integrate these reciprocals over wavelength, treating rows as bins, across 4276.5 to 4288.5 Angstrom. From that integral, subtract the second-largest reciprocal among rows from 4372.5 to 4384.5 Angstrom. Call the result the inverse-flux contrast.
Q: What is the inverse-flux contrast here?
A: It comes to 0.406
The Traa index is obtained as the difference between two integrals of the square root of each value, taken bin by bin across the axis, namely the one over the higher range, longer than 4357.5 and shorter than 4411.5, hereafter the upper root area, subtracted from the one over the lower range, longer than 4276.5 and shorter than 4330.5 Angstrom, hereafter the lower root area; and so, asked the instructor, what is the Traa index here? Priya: -20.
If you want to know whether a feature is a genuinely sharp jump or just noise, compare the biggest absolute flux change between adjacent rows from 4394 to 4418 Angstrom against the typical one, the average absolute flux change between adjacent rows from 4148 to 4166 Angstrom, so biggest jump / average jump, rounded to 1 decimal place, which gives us 1.8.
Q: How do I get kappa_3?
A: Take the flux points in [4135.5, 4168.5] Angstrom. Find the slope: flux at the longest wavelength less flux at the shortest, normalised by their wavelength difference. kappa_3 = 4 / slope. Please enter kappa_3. 171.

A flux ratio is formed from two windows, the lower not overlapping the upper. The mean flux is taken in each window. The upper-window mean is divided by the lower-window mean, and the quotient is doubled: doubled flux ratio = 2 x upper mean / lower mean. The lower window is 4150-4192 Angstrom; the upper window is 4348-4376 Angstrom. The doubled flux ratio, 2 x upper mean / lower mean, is 2.02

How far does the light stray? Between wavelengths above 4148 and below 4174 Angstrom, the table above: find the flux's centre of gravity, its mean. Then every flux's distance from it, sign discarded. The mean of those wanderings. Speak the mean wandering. 1.5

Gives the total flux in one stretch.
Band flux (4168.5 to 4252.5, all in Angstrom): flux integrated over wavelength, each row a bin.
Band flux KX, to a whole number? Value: 2343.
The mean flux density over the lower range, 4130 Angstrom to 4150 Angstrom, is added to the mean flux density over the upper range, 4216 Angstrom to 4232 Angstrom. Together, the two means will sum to 55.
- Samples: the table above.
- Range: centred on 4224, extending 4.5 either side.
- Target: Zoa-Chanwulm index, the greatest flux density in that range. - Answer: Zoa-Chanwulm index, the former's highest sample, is 28.8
